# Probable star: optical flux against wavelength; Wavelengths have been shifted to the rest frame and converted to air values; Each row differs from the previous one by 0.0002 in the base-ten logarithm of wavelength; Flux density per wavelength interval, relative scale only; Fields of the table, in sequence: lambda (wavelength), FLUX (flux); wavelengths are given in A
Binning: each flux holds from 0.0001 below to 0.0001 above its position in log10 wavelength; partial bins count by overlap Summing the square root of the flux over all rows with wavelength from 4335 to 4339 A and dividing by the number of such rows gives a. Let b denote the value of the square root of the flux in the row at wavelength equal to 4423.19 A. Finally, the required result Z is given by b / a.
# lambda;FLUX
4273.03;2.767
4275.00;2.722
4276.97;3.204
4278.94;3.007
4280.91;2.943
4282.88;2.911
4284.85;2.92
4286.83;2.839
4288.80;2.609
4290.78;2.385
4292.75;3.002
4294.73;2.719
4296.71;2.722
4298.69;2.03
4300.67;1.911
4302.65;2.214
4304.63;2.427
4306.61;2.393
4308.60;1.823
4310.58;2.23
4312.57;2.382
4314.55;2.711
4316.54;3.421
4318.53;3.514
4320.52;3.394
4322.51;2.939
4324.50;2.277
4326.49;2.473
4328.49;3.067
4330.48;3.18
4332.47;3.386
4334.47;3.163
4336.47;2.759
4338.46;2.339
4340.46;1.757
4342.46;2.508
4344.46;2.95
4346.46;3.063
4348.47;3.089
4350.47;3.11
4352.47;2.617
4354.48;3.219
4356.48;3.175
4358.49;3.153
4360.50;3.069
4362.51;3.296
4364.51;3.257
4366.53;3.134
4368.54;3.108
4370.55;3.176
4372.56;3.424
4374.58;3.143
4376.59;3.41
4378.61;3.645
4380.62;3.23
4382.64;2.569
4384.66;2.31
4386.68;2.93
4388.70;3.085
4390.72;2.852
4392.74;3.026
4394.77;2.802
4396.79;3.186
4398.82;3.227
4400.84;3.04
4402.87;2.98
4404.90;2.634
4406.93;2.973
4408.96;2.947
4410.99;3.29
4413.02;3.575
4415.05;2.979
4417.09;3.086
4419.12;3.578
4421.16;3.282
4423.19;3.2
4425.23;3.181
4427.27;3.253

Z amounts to 1.12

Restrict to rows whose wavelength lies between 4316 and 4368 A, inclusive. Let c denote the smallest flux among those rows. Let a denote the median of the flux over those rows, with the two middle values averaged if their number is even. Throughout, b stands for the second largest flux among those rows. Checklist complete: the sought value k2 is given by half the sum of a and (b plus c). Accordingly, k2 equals 4.14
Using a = 3.10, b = 3.421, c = 1.757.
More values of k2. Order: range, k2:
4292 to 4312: 3.43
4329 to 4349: 3.97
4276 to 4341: 3.95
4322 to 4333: 4.23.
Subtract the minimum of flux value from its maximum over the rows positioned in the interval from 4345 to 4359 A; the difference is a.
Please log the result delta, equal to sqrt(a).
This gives 0.78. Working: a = 0.6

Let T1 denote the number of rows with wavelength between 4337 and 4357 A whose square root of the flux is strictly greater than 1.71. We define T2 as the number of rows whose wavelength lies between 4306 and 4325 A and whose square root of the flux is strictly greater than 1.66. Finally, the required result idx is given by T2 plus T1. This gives 10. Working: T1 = 6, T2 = 4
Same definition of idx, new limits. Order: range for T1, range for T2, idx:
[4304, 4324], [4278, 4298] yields 10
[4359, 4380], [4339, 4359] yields 17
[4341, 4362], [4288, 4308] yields 9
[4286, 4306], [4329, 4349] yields 8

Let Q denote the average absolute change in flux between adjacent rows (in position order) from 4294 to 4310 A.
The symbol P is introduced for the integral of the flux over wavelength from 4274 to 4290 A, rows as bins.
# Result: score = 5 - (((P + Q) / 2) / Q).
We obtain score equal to -79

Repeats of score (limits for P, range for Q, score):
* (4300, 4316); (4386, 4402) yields -88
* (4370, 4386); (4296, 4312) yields -70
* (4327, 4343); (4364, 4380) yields -120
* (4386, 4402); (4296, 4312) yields -68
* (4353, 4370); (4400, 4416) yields -90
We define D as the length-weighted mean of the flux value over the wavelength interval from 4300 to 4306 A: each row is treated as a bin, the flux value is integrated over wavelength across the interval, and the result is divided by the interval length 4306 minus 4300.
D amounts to 2.21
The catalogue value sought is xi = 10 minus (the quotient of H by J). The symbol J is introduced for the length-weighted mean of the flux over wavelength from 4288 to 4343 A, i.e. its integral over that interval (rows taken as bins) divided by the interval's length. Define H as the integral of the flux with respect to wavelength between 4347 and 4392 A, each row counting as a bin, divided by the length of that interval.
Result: 8.83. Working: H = 3.1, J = 2.6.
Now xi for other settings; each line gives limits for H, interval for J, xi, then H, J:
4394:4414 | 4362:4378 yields 9.06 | 3.1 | 3.3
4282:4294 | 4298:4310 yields 8.70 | 2.8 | 2.1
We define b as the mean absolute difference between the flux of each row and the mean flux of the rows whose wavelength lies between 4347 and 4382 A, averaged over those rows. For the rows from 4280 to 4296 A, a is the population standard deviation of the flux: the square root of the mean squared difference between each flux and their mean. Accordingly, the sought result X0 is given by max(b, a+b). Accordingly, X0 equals 0.33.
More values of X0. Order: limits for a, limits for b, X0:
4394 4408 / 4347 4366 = 0.32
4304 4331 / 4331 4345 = 0.93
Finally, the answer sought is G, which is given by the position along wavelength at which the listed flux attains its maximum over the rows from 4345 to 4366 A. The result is 4362.51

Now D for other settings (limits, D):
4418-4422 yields 3.43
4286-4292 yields 2.62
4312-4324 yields 3.05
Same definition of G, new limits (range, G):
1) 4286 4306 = 4292.75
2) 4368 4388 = 4378.61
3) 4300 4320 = 4318.53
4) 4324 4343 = 4332.47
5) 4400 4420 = 4419.12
